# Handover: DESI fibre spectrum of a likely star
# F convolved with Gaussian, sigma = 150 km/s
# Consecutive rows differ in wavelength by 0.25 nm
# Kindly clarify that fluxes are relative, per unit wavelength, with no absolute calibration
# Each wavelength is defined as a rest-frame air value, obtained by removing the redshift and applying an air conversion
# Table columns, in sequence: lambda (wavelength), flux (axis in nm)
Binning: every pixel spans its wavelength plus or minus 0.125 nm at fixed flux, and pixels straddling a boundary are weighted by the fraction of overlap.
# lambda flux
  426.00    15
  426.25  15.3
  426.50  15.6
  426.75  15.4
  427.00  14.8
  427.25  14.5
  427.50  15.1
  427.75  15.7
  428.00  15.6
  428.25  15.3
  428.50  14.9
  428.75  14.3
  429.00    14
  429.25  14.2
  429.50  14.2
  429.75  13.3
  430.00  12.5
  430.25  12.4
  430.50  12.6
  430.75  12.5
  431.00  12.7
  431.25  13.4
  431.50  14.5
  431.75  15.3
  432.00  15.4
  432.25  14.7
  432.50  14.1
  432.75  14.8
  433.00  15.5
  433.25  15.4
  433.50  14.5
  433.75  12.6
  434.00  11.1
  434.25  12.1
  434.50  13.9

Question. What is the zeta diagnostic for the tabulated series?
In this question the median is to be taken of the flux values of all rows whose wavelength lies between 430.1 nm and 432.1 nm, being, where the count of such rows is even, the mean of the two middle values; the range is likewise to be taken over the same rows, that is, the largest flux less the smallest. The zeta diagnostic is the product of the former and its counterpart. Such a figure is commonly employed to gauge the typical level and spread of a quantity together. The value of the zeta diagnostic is 39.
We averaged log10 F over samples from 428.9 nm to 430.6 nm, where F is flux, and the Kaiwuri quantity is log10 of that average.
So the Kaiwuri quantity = 0.0506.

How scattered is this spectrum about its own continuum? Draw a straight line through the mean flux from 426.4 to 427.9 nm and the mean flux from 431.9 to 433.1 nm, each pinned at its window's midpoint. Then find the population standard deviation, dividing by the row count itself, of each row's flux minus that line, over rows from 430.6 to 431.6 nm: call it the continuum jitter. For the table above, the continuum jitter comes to 0.80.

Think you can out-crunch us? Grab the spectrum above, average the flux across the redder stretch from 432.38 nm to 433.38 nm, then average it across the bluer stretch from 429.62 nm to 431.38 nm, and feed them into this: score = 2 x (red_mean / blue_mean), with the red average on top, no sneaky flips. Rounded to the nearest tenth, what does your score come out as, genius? 2.3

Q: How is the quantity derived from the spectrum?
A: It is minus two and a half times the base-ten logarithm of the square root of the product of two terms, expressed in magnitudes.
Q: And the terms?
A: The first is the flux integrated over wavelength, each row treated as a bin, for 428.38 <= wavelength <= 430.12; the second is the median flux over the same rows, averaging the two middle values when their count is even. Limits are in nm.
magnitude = -3.17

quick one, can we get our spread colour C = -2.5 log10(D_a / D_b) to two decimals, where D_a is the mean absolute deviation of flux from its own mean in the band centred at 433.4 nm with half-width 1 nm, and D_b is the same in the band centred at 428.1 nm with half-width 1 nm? -1.10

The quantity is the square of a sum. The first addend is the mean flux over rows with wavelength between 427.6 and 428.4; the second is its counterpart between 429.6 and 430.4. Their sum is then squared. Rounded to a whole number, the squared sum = 799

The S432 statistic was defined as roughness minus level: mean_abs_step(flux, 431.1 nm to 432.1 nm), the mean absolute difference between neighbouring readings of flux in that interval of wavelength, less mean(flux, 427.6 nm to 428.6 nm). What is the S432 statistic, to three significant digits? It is -14.7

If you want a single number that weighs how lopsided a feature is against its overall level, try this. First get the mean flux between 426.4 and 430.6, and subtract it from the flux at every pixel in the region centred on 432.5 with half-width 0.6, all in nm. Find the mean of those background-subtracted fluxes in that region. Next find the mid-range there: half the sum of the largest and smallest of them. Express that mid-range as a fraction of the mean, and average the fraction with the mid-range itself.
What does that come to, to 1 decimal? 0.6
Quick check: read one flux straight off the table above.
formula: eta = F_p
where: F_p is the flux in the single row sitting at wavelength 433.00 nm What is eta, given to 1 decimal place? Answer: 15.5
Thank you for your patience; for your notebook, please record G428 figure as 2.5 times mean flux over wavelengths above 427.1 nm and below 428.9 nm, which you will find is 37.6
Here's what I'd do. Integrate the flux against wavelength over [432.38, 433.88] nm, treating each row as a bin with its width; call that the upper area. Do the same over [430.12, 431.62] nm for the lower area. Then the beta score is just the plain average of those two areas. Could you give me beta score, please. 20.6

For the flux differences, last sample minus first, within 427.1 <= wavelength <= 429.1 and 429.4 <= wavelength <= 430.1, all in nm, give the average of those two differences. -1.1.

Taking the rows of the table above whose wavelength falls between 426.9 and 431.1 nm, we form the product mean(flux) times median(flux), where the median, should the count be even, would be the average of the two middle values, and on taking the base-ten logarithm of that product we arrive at 2.30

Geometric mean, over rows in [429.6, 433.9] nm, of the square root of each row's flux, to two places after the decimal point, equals 3.72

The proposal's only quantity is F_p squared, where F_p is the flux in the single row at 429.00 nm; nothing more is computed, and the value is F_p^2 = 196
